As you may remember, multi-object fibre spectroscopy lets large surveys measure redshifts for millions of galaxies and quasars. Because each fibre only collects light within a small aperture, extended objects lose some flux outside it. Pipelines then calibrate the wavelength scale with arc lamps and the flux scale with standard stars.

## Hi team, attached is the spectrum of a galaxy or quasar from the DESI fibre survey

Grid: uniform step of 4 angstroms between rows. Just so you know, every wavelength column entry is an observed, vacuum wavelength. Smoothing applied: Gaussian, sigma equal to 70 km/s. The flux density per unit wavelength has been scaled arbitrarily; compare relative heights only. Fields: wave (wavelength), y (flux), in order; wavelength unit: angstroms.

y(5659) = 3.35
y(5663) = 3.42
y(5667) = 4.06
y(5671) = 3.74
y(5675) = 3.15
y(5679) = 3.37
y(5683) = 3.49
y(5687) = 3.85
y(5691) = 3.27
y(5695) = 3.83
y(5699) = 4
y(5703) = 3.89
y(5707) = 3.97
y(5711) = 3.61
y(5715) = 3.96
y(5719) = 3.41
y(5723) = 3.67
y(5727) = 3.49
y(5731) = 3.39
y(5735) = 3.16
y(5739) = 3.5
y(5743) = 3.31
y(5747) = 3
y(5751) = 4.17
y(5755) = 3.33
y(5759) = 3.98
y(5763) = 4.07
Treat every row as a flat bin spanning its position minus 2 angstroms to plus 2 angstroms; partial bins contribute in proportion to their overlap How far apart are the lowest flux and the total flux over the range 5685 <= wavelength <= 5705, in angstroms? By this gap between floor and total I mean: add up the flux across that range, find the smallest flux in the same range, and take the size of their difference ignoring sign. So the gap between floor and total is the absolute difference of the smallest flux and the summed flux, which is 15.6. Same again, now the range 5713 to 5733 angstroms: 14.5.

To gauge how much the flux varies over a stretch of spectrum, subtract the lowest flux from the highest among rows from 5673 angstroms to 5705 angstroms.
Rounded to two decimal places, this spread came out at 0.85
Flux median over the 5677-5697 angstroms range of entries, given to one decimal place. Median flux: 3.5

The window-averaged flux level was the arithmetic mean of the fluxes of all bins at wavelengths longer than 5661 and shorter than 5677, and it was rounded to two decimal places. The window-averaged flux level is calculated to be 3.59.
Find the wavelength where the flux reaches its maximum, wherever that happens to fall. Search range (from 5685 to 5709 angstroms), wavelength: 5699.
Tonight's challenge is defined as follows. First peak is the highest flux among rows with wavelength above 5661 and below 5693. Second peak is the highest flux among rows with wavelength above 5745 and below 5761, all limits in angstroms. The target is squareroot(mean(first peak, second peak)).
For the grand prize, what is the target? 2.03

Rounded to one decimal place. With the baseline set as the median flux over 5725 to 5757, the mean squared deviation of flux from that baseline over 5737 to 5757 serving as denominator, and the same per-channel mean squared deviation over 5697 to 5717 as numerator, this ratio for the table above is 1.8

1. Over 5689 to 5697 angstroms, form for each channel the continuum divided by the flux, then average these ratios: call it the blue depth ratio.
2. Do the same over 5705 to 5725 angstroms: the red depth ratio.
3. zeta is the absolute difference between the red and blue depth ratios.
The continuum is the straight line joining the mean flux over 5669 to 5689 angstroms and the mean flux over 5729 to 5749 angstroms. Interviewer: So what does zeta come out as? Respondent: 0.07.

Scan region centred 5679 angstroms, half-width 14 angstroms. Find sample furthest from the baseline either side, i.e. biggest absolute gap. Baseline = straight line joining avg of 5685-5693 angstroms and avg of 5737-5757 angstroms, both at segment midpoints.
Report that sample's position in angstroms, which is 5667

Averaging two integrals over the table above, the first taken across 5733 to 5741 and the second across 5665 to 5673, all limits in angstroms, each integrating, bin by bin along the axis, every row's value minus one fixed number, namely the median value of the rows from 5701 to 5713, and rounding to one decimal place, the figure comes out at -2.2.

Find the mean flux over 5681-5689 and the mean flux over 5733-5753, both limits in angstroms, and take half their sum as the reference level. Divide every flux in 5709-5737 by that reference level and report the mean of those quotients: 0.99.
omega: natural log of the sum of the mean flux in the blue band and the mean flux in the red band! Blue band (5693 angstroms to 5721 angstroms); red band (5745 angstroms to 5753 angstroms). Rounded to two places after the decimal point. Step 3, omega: 2.00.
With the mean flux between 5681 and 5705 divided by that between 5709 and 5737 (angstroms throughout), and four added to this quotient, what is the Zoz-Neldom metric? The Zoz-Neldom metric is 5.06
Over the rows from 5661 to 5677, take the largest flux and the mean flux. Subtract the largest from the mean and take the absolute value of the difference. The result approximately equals 0.47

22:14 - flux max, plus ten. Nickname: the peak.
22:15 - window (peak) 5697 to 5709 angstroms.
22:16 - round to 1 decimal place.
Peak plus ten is 14.0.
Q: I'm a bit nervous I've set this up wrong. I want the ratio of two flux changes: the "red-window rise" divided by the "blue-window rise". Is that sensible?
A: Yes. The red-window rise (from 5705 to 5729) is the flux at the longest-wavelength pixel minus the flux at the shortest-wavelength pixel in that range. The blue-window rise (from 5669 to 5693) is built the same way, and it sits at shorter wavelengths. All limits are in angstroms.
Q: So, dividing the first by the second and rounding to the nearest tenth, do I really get 1.0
